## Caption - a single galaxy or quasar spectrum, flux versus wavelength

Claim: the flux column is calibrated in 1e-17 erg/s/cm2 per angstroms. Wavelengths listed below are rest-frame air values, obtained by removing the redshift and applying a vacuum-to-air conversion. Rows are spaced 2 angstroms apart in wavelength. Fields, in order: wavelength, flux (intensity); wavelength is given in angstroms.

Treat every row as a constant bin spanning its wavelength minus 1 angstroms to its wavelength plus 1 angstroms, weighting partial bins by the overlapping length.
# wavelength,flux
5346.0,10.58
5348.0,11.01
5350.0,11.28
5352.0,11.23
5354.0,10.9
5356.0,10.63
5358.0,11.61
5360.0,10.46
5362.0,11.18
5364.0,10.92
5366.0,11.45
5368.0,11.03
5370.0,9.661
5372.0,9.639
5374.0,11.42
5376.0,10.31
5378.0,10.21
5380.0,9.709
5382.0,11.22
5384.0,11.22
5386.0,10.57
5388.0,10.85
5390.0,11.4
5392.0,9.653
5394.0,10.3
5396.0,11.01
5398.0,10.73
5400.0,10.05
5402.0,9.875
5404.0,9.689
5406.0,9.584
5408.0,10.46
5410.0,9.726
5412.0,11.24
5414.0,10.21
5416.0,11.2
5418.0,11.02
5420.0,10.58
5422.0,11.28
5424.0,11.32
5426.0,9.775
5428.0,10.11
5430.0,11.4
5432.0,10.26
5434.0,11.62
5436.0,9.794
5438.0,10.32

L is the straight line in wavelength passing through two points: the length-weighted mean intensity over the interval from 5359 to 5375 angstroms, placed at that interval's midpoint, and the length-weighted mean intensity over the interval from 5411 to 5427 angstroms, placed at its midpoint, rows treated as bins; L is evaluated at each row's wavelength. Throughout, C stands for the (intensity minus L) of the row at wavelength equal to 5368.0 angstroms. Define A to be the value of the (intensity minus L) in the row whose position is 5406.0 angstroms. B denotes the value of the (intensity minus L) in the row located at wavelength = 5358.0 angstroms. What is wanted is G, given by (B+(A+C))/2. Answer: 0.0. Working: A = -1.2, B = 0.91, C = 0.3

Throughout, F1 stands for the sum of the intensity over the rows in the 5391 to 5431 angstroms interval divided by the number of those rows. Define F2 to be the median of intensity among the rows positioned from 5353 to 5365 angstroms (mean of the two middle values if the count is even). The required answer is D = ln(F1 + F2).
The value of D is 3.06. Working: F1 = 10.5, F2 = 10.9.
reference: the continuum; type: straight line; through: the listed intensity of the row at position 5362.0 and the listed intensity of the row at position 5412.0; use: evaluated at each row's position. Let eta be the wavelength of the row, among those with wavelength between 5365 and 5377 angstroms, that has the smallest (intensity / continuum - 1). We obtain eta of 5372.0 angstroms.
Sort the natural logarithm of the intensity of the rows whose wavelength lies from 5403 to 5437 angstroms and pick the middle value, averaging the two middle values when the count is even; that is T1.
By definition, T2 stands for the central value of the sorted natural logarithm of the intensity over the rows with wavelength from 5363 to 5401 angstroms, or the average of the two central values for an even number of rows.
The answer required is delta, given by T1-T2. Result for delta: -0.025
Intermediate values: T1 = 2.35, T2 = 2.37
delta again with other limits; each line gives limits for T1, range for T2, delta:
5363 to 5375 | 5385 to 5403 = 0.038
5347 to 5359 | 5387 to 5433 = 0.061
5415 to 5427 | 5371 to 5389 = 0.050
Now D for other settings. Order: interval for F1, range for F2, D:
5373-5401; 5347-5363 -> 3.08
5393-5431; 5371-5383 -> 3.03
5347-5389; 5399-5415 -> 3.03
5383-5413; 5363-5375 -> 3.06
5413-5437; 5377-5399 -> 3.07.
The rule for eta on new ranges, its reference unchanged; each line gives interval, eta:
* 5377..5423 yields 5406.0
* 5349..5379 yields 5372.0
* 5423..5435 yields 5426.0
